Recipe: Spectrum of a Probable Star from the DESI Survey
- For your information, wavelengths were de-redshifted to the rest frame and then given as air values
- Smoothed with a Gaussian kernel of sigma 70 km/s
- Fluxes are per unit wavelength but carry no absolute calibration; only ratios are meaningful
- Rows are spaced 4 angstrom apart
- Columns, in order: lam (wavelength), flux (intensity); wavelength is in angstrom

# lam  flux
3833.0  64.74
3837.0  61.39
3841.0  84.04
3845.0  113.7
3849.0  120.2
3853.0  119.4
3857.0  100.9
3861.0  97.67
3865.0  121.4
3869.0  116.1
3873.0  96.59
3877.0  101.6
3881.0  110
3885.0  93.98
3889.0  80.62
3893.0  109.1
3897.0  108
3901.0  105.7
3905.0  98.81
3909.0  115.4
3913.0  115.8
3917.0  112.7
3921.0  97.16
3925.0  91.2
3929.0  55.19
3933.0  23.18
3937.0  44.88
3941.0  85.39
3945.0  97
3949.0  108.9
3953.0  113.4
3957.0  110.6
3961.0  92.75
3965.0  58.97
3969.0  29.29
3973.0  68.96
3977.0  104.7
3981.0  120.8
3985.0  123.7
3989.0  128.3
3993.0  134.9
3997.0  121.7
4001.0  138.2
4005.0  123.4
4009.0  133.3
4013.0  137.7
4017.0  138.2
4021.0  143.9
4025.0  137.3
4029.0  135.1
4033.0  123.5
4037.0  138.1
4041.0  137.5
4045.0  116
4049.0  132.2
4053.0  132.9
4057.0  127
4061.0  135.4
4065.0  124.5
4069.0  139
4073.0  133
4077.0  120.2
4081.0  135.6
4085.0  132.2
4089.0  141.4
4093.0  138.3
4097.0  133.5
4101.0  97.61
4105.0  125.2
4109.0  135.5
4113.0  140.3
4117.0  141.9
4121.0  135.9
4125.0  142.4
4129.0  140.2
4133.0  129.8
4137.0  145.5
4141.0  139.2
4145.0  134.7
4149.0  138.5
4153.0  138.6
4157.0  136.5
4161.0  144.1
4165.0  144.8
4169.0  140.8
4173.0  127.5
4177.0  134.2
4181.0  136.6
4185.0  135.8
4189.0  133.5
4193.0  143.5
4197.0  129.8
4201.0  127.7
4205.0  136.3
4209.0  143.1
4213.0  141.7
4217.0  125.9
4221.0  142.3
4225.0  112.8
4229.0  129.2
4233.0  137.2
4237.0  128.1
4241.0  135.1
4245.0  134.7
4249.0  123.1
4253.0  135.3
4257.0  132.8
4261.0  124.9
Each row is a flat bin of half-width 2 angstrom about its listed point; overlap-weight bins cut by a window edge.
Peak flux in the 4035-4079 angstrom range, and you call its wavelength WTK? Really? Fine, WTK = 4069.0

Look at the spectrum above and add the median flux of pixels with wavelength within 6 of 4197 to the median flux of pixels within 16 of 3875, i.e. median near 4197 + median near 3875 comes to 229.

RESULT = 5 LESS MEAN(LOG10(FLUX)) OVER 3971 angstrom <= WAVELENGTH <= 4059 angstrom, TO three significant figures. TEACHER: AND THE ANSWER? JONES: 2.90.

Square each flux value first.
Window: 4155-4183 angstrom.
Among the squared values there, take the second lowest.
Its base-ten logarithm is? 4.26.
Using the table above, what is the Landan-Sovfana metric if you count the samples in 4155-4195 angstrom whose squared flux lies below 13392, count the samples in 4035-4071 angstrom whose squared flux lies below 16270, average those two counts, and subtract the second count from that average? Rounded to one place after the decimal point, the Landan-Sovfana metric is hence -1.5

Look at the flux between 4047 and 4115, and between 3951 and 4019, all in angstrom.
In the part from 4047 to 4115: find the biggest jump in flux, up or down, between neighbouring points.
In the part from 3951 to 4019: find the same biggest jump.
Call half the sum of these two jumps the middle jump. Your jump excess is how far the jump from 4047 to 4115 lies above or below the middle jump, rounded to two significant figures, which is -1.9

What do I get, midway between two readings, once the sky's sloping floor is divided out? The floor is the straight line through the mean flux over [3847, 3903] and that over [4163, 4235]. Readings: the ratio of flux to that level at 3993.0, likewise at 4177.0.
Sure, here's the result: 1.09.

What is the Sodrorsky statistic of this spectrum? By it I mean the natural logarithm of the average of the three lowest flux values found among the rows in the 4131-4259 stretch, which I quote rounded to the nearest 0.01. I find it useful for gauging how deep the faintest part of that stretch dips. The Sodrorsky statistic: 4.79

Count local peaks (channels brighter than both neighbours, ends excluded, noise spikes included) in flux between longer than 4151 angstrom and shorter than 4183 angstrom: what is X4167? 1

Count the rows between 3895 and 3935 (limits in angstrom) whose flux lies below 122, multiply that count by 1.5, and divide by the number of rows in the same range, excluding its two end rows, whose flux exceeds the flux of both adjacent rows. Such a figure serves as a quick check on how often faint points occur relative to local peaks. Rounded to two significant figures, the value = 15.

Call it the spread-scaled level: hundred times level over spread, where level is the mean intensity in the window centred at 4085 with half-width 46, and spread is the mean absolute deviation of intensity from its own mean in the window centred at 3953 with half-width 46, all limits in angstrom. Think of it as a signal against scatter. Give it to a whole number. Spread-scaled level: 518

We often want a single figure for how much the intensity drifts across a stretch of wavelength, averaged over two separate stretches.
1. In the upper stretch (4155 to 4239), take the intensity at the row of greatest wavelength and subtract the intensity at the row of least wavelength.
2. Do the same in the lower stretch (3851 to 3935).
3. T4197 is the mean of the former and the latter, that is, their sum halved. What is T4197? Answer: -52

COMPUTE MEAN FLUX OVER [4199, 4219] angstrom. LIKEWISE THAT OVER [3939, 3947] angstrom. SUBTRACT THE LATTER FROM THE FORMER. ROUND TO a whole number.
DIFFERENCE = 44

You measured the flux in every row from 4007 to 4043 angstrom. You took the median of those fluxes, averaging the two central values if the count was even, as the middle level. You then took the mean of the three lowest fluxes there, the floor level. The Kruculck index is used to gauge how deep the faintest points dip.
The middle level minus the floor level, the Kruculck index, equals 6.9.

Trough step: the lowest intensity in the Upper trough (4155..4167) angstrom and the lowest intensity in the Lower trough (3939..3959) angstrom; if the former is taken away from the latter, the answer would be -51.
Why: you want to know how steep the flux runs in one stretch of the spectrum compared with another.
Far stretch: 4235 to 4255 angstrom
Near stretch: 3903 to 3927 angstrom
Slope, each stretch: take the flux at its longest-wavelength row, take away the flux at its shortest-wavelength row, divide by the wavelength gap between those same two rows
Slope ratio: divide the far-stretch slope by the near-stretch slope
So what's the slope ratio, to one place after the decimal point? -1.2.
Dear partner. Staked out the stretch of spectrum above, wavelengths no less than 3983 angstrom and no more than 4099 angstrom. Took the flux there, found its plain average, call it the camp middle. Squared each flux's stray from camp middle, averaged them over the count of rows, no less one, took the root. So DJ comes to 6.9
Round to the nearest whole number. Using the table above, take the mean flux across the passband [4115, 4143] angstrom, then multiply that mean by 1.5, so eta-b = 209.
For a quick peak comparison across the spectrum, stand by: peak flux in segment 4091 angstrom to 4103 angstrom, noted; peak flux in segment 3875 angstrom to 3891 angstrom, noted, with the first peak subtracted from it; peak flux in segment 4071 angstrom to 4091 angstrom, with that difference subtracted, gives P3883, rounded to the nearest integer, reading 170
